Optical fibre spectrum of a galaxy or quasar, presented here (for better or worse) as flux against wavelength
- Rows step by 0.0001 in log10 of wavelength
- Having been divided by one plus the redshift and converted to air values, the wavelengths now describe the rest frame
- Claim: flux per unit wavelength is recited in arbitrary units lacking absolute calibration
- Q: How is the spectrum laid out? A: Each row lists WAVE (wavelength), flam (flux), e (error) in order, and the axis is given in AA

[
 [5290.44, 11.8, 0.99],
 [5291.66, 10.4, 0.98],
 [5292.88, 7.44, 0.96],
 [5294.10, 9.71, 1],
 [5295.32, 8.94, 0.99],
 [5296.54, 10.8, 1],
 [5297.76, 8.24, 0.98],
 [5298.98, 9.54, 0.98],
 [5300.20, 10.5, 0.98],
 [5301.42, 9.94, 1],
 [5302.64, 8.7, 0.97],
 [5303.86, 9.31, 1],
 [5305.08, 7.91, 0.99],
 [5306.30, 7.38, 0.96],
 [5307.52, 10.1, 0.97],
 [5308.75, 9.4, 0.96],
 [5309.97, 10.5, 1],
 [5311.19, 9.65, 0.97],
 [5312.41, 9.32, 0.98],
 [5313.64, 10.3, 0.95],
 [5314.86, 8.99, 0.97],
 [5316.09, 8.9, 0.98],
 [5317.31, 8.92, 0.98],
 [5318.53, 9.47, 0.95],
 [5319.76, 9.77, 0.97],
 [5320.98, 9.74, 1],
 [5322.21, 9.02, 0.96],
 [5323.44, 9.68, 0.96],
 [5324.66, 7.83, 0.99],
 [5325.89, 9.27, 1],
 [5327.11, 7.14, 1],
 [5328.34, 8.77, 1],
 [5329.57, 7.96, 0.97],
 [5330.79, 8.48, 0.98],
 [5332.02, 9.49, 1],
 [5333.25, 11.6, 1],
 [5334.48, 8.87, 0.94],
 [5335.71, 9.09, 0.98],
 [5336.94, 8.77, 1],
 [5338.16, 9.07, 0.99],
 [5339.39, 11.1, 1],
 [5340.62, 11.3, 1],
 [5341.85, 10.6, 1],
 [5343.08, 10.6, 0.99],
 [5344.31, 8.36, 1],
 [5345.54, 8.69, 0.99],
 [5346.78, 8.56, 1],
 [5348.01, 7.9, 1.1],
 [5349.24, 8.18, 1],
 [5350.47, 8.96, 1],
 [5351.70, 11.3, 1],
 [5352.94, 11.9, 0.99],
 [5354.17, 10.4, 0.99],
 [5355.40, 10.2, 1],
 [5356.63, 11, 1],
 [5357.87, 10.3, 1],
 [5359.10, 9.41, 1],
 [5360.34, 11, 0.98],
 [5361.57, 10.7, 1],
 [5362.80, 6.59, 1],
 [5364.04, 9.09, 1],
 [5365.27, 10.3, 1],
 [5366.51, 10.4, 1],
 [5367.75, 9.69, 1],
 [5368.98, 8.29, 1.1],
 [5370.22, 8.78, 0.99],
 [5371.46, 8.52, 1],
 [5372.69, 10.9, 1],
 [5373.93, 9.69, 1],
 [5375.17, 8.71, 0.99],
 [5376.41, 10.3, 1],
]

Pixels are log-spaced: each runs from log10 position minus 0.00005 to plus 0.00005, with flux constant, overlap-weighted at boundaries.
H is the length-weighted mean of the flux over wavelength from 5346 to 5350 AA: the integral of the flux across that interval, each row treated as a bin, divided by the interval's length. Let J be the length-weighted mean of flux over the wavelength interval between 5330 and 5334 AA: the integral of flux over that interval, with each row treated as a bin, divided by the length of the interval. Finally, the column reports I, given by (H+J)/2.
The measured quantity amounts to 9.0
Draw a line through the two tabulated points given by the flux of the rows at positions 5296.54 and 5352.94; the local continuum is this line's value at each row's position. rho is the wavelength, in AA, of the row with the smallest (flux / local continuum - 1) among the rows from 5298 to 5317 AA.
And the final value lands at 5306.30 AA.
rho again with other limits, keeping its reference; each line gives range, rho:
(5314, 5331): 5327.11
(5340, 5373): 5362.80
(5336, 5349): 5348.01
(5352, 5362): 5359.10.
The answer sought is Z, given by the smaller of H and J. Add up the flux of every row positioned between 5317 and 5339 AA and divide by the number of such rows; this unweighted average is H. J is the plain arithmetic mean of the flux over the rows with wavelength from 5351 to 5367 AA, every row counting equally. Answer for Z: 9.05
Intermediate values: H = 9.1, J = 10.2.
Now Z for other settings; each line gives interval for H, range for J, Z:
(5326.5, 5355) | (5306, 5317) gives 9.39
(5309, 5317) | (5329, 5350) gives 9.33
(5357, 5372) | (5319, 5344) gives 9.41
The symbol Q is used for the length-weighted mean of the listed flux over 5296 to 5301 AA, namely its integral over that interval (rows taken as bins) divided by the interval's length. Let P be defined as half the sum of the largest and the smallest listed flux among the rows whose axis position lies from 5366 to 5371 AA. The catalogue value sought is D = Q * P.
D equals 91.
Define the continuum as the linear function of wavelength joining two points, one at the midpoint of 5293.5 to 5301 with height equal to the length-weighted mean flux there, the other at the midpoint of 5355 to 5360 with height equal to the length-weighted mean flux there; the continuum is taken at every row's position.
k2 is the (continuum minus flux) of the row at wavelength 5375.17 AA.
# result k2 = 1.7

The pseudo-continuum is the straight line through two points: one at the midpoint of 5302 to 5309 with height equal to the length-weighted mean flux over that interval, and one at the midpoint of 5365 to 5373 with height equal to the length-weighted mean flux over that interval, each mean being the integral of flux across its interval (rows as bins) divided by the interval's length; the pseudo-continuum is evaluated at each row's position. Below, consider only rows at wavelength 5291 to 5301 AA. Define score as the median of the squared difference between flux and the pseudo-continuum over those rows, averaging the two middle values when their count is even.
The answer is 1.3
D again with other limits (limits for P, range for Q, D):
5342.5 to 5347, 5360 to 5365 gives 89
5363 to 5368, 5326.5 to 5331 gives 79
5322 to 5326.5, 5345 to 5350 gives 73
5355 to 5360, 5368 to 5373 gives 93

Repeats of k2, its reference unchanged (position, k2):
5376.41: 0.2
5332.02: 0.5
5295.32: 0.7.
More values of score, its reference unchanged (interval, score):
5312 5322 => 0.3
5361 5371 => 0.8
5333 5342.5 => 1.1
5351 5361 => 1.9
